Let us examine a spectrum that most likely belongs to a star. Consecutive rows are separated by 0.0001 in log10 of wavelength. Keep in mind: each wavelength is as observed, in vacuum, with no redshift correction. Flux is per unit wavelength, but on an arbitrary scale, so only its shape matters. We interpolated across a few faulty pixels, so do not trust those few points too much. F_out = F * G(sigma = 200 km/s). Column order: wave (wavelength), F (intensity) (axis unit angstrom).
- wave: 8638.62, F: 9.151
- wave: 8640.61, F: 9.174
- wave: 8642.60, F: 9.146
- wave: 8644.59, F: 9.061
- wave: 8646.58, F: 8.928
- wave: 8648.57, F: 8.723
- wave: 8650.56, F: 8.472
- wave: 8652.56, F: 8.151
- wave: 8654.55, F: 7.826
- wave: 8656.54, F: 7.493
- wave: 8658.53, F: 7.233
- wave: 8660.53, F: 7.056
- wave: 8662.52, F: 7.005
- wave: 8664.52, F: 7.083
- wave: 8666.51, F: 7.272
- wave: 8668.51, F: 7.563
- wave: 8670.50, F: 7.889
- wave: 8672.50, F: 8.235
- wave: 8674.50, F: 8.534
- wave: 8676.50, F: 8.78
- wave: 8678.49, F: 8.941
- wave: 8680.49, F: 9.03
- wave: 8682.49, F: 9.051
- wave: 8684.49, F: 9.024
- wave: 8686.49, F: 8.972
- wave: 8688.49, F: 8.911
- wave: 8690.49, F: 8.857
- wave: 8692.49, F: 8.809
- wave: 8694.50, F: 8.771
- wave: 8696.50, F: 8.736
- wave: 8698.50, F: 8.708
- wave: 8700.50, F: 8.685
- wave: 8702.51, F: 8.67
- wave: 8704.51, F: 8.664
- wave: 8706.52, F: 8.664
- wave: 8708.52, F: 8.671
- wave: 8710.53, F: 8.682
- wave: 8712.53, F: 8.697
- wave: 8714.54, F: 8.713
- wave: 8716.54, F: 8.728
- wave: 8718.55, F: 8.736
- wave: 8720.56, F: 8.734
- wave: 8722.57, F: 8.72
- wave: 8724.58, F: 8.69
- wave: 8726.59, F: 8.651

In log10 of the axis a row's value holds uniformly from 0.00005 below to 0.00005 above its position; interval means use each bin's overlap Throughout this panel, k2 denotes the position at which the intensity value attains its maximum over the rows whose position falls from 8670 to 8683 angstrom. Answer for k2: 8682.49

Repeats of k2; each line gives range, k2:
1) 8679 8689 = 8682.49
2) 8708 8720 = 8718.55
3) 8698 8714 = 8698.50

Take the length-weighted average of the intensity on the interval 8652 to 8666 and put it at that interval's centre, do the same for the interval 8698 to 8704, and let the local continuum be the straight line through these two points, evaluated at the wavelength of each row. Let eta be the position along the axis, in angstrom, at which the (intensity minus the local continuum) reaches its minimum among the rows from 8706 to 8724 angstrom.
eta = 8722.57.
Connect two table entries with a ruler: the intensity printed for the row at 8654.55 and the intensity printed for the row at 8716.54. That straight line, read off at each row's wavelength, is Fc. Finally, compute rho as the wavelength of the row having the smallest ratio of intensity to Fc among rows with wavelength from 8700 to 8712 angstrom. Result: 8710.53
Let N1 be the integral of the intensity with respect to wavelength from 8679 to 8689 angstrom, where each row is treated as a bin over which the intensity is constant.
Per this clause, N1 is 90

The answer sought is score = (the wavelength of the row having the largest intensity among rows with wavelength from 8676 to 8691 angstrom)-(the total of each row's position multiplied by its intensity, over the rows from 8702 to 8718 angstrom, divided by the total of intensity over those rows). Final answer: -27.0 angstrom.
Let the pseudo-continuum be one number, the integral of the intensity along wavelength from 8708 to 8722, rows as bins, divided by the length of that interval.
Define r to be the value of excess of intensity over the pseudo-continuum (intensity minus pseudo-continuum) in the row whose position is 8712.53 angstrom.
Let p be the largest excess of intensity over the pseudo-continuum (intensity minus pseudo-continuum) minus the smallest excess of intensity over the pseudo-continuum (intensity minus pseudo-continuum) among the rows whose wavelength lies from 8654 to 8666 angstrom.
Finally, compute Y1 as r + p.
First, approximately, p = 0.8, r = -0.01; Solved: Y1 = 0.81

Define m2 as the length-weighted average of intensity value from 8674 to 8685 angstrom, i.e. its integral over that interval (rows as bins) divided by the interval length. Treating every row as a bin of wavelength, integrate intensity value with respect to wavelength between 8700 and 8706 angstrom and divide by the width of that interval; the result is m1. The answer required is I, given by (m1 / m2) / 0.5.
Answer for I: 1.94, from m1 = 8.66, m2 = 8.91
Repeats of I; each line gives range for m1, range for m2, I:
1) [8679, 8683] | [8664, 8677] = 2.28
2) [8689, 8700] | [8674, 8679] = 2.00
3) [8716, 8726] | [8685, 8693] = 1.96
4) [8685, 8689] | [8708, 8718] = 2.06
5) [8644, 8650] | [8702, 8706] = 2.05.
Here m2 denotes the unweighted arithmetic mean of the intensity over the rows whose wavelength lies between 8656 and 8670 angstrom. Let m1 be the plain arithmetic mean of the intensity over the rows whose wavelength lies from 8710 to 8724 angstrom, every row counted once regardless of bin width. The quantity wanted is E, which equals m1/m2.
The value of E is 1.20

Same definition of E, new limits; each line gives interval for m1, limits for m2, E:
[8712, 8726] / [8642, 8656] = 1.01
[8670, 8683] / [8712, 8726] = 0.99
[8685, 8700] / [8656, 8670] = 1.22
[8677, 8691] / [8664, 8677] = 1.13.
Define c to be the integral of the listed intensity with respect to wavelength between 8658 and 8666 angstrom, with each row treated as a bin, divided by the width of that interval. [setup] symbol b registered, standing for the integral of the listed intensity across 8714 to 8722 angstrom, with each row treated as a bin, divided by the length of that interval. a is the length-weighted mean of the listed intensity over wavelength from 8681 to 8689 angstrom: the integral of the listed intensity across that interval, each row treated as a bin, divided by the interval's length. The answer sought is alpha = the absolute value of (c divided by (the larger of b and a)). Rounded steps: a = 9.0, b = 8.73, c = 7.10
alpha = 0.79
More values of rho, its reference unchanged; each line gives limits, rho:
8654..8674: 8662.52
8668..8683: 8668.51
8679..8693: 8692.49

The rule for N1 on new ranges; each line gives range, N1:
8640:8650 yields 90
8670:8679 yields 76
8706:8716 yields 87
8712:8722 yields 87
